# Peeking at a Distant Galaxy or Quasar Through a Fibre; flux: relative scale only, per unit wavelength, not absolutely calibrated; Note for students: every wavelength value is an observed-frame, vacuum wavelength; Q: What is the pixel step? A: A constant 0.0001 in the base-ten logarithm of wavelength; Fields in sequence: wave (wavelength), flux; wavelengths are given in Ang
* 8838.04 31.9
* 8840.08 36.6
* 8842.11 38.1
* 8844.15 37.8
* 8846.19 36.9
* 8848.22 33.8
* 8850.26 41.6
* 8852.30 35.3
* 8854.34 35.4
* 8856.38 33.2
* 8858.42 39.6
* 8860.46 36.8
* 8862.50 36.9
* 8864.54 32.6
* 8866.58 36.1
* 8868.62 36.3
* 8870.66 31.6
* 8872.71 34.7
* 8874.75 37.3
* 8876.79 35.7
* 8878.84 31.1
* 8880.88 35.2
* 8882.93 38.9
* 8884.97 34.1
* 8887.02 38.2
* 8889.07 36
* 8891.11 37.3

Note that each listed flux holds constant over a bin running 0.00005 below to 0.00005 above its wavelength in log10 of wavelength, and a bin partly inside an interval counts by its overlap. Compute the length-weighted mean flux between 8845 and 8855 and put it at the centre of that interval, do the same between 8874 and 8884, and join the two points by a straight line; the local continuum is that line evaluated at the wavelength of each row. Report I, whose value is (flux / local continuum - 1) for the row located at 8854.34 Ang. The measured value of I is -0.030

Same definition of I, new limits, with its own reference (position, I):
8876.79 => 0.001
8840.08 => -0.011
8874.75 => 0.043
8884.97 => -0.036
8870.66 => -0.120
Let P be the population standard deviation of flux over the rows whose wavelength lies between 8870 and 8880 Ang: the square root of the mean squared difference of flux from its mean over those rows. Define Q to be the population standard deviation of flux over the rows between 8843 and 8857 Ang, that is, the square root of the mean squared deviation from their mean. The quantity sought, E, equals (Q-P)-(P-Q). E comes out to 0.5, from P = 2.4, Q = 2.63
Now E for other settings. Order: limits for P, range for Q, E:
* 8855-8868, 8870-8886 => 0.2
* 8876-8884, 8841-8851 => -0.5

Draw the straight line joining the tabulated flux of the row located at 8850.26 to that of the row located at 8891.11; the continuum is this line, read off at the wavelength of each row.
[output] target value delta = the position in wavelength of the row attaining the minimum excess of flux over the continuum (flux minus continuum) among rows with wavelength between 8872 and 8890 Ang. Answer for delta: 8878.84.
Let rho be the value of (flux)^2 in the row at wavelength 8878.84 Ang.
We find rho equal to 967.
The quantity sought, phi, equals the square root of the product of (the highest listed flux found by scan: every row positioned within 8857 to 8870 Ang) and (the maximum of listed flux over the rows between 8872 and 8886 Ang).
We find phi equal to 39.2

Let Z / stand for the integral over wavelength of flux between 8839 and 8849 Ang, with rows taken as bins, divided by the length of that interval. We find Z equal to 36.7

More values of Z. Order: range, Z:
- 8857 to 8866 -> 36.3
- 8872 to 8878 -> 35.8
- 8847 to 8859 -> 36.4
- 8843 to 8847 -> 37.3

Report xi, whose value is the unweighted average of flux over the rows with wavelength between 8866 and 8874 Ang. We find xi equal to 34.7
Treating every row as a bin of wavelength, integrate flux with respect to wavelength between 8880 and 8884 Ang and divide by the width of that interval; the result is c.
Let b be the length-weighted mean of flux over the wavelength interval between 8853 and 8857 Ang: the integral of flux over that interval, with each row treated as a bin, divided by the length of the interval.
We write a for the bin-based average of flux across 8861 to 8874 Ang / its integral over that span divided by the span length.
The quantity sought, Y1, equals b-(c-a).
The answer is 32.2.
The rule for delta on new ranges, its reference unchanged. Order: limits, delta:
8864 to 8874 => 8870.66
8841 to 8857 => 8848.22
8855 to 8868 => 8856.38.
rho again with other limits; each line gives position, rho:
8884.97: 1163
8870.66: 999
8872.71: 1204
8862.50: 1362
